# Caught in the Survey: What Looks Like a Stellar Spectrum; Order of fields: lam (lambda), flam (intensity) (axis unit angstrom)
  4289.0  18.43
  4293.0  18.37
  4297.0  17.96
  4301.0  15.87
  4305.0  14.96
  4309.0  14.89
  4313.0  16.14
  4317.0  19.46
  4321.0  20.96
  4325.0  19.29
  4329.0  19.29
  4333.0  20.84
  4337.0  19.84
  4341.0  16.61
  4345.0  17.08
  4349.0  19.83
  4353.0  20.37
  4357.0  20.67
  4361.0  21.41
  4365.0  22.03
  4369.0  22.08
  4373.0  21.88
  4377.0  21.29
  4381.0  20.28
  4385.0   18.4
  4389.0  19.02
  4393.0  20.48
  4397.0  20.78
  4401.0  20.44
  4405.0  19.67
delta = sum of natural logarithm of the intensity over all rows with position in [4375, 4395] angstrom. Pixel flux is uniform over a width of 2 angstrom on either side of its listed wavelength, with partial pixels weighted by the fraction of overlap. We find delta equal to 14.9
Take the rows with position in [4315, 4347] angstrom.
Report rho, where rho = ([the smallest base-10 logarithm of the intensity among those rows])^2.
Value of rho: 1.49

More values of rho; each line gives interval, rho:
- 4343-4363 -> 1.52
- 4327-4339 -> 1.65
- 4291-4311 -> 1.38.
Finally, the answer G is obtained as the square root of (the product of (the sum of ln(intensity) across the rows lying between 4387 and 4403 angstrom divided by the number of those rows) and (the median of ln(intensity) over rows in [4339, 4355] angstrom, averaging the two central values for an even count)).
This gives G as 2.96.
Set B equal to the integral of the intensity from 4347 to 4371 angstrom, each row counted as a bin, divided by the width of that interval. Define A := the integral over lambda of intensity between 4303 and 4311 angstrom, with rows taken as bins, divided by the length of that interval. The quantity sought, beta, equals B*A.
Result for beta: 314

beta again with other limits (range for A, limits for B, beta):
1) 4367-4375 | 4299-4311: 335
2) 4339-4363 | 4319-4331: 384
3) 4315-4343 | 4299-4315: 301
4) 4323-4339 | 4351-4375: 424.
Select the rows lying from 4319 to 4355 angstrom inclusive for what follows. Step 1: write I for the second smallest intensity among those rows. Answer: 17.08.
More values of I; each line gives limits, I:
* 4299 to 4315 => 14.96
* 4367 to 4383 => 21.29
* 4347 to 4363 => 20.37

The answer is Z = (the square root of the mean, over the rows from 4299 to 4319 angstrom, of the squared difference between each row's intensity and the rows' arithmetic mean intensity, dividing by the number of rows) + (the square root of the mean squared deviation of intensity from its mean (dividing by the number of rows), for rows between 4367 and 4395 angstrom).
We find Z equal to 3.0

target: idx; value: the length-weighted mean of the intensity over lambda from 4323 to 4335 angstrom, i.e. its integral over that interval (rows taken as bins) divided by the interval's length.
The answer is 19.8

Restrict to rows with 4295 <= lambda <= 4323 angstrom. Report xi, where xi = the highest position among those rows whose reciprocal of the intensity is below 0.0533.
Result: 4321.0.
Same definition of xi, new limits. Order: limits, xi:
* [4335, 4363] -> 4361.0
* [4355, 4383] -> 4381.0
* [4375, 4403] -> 4401.0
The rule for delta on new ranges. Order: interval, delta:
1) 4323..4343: 14.8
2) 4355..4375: 15.4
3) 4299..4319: 13.9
